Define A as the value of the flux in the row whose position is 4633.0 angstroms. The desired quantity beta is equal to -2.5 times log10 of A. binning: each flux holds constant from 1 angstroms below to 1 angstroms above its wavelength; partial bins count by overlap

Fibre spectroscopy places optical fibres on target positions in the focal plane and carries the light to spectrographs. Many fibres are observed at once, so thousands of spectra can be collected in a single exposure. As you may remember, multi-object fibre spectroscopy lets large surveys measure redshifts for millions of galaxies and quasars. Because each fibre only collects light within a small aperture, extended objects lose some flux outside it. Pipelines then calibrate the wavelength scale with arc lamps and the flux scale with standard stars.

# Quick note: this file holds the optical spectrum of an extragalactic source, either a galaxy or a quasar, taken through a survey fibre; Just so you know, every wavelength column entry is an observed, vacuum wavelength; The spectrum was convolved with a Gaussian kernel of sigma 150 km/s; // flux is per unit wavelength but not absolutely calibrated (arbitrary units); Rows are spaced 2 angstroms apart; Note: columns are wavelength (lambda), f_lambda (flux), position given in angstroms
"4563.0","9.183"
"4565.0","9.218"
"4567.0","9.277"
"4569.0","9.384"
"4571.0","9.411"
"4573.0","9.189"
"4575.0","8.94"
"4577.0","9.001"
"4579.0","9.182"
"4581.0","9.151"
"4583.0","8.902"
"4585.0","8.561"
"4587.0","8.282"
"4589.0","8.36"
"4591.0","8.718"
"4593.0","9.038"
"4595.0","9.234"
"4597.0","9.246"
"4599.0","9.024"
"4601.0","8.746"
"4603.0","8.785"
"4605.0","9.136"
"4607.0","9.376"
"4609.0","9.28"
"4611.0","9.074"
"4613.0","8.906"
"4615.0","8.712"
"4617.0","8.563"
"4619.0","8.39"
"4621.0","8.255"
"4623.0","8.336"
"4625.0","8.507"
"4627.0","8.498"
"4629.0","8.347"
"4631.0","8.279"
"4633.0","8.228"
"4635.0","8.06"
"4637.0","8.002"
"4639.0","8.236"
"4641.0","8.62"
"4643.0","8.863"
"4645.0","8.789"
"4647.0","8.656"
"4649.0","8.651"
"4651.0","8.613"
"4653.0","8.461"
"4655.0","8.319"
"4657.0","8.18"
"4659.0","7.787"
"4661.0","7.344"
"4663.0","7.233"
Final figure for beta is -2.29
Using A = 8.228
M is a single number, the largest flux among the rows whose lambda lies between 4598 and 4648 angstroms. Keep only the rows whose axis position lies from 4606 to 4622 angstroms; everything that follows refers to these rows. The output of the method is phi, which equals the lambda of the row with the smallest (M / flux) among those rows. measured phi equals 4607.0 angstroms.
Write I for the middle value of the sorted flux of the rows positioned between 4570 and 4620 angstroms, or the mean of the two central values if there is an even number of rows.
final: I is 9.00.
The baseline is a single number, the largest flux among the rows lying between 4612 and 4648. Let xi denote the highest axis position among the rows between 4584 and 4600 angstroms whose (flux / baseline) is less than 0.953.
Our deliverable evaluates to 4589.0 angstroms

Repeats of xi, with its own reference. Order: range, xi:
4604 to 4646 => 4639.0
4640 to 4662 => 4661.0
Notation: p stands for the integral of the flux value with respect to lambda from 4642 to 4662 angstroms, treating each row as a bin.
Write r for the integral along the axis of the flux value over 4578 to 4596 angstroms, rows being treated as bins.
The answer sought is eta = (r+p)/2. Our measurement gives 163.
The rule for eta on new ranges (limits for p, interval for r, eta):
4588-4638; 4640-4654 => 278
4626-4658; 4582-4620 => 303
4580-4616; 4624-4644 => 244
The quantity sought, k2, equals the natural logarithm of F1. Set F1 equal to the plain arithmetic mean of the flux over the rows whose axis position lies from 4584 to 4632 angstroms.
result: 2.17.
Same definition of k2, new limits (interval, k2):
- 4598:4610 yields 2.20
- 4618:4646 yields 2.13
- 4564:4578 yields 2.22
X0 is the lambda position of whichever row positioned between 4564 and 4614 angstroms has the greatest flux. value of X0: 4571.0 angstroms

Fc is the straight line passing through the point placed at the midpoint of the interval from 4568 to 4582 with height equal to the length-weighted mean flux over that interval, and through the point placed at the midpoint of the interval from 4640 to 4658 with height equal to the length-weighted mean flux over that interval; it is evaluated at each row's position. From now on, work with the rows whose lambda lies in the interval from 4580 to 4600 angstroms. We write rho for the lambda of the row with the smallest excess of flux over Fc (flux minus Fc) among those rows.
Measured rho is 4587.0 angstroms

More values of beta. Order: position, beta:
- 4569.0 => -2.43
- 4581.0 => -2.40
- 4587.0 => -2.30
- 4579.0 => -2.41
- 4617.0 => -2.33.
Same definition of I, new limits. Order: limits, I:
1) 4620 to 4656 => 8.40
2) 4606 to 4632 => 8.51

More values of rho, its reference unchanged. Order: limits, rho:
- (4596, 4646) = 4637.0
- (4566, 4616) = 4587.0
